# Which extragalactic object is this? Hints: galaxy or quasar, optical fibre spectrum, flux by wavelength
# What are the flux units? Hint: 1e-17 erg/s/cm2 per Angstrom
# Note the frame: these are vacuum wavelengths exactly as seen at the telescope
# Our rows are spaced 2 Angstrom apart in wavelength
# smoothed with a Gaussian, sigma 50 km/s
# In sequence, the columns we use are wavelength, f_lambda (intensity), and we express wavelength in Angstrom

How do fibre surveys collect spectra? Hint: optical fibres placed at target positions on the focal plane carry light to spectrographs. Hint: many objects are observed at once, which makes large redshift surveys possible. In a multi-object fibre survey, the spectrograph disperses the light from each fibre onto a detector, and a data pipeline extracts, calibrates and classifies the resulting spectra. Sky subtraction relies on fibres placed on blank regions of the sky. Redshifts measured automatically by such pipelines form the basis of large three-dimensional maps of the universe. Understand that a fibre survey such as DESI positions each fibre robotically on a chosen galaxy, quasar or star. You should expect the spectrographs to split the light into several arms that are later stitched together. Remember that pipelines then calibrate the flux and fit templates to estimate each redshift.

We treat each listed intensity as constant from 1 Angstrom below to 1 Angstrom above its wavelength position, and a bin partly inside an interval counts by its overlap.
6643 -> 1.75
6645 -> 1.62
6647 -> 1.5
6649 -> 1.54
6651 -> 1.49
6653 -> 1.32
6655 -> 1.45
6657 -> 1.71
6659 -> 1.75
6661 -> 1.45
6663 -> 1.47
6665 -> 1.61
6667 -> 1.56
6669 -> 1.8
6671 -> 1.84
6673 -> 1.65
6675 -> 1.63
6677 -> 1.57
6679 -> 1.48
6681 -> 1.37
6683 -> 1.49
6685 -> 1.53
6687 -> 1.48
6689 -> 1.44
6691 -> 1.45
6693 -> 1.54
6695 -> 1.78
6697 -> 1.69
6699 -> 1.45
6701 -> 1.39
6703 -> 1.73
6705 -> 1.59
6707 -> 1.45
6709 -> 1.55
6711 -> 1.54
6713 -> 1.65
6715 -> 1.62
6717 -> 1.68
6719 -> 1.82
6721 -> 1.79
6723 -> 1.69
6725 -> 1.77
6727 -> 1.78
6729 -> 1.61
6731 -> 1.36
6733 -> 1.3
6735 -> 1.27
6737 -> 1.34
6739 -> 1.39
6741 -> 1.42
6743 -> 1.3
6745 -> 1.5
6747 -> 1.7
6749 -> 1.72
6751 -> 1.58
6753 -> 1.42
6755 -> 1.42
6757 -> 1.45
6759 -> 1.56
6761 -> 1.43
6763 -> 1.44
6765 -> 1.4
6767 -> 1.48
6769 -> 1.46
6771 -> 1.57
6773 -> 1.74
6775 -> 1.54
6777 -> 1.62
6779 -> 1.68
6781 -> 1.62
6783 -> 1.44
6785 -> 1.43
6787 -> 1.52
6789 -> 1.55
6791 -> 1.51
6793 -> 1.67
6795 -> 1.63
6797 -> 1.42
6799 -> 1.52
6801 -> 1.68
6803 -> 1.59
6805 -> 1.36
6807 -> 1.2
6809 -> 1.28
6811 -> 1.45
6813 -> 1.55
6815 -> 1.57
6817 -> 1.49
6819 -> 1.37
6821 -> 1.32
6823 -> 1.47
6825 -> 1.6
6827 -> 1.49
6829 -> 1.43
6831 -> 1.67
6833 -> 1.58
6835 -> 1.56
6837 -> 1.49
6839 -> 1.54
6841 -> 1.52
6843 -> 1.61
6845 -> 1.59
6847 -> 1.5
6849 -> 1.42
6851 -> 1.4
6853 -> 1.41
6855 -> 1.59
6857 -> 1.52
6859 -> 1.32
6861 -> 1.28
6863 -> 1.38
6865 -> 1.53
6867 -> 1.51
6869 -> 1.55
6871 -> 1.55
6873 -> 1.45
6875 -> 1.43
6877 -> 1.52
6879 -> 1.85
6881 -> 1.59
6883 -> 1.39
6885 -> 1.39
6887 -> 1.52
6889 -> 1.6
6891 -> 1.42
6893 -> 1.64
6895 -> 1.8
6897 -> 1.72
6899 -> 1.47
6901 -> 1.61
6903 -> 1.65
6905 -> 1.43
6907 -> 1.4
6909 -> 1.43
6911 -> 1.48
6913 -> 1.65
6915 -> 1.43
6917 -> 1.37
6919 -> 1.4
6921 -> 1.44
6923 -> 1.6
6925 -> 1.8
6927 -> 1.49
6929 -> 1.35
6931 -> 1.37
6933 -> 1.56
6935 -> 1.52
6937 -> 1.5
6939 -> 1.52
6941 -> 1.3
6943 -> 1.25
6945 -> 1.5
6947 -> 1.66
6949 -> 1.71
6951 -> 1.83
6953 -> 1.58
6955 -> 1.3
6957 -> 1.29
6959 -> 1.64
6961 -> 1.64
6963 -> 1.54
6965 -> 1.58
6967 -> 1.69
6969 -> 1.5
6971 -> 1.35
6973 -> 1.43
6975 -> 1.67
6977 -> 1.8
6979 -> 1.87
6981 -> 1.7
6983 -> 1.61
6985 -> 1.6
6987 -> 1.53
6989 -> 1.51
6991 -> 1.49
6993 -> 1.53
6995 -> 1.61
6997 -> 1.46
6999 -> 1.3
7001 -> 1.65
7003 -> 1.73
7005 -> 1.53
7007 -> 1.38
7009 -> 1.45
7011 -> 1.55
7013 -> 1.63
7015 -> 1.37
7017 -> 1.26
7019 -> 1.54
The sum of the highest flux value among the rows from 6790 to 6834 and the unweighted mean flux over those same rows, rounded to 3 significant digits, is 3.17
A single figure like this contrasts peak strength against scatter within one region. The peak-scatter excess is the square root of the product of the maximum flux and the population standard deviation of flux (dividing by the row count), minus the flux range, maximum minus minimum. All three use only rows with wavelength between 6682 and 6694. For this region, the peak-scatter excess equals 0.14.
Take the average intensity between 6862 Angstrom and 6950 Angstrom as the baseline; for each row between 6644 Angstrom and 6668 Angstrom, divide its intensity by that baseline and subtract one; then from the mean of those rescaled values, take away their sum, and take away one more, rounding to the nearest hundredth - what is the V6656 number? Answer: -1.16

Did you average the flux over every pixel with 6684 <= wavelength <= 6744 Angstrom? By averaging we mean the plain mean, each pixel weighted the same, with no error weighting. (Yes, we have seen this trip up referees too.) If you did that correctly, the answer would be 1.55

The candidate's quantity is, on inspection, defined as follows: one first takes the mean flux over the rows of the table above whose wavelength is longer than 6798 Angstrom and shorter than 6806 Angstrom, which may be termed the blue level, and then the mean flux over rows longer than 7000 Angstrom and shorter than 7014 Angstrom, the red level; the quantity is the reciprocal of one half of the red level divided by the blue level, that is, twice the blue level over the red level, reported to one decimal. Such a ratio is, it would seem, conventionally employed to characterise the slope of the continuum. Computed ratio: 2.0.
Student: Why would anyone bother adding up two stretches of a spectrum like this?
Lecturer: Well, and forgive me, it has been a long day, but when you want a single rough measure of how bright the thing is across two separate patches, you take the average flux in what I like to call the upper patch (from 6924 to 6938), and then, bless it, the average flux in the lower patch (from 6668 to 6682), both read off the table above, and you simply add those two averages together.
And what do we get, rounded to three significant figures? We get 3.13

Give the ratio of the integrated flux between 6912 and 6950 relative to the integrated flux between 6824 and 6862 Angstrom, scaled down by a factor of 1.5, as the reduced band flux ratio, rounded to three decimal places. 0.664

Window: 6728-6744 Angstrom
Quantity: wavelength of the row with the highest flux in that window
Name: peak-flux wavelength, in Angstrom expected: 6729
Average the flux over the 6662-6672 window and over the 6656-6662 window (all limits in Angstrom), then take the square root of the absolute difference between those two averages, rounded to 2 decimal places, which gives 0.14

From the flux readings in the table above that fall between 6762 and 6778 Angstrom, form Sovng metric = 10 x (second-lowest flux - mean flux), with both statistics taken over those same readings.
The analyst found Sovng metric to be -0.91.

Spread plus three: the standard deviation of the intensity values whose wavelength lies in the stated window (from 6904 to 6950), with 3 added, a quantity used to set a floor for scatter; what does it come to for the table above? 3.13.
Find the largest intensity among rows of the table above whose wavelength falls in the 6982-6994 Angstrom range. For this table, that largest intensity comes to 1.61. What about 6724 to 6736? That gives 1.78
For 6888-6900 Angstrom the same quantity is 1.8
